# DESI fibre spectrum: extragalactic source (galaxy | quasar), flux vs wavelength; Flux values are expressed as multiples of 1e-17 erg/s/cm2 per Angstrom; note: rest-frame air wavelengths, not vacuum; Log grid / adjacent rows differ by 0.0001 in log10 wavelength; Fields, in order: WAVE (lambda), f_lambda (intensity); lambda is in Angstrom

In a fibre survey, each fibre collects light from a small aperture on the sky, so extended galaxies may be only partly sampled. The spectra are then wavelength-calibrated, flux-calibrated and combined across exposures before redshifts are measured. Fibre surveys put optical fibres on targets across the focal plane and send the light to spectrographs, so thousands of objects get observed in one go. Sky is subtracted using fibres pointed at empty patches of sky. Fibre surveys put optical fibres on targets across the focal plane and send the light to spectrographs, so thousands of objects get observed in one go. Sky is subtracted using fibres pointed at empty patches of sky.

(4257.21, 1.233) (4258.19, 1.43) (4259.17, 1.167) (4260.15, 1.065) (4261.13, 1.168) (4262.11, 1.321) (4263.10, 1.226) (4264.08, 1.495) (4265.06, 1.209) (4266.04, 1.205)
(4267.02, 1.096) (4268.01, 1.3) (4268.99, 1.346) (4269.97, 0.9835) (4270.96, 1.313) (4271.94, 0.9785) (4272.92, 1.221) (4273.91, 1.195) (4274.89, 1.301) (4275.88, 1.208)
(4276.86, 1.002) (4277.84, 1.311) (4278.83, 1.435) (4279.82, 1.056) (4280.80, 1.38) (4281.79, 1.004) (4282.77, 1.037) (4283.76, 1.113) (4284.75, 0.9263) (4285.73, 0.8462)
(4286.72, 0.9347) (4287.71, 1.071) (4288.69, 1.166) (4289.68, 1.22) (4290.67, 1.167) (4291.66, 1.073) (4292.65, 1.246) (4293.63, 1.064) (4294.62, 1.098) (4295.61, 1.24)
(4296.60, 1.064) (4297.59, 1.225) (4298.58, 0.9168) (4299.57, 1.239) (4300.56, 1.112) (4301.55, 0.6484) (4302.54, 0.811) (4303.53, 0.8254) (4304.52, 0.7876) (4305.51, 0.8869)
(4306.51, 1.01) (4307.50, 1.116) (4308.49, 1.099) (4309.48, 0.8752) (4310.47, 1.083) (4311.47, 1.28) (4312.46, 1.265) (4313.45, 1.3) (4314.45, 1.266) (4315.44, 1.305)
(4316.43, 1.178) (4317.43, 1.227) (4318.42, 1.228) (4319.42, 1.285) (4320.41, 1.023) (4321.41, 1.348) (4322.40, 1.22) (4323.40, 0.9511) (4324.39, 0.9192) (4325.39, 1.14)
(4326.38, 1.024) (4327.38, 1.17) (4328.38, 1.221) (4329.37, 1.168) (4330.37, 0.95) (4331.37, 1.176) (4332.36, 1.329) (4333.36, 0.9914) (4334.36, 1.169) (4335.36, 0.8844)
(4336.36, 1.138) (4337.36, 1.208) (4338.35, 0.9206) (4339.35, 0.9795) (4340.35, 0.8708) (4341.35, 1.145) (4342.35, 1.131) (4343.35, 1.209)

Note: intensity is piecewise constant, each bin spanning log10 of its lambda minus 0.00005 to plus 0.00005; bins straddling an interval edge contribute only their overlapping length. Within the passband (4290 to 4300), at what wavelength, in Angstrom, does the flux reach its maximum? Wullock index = 4292.65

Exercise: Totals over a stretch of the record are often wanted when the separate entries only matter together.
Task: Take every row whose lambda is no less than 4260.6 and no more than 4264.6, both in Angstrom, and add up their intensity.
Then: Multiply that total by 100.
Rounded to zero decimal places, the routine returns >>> 521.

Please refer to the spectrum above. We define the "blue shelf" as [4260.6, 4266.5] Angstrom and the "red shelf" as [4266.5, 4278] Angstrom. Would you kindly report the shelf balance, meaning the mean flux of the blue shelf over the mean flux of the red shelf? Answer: 1.07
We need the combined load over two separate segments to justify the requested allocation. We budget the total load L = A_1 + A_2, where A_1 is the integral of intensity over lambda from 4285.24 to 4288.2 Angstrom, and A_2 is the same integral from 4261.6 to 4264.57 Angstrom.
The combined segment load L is 6.8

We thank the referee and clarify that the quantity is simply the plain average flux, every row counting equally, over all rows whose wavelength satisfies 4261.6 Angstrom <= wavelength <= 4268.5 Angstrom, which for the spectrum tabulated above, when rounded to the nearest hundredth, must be 1.26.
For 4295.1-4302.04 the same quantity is 1.06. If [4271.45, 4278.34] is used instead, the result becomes 1.17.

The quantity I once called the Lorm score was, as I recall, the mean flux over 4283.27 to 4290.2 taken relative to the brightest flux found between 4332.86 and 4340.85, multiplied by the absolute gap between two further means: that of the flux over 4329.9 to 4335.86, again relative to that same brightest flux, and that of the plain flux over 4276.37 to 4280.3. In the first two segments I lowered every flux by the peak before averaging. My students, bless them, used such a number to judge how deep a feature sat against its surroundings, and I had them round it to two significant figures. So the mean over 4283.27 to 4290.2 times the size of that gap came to -0.22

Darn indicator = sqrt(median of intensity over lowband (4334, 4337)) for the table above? 1.07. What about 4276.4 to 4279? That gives 1.14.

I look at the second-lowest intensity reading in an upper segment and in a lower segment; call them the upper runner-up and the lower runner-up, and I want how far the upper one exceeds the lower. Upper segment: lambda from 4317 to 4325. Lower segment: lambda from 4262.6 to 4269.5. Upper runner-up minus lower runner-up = -0.25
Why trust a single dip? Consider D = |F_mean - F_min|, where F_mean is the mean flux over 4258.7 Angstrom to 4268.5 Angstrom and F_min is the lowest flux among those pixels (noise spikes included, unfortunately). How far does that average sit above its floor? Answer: 0.160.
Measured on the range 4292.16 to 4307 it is 0.363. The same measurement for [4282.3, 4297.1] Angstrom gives 0.238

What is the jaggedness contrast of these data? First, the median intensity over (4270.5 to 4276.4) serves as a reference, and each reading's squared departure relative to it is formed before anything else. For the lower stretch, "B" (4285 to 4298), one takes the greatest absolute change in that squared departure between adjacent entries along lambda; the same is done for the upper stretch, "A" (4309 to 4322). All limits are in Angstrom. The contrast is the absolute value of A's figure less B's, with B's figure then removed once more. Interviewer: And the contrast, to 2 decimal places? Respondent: -0.02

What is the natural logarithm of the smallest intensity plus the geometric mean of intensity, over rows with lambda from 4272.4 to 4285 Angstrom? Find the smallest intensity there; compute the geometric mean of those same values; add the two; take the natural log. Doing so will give 0.73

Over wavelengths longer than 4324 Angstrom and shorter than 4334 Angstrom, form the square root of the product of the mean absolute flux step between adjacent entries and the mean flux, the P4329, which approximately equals 0.43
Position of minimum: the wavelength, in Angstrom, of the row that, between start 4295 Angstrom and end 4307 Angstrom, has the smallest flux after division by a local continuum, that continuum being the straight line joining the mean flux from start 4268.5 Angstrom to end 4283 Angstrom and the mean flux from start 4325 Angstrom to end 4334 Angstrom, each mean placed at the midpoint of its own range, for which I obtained 4301.55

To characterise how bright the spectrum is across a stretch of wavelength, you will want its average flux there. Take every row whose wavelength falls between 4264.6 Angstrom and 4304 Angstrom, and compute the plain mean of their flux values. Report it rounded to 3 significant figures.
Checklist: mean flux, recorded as 1.11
